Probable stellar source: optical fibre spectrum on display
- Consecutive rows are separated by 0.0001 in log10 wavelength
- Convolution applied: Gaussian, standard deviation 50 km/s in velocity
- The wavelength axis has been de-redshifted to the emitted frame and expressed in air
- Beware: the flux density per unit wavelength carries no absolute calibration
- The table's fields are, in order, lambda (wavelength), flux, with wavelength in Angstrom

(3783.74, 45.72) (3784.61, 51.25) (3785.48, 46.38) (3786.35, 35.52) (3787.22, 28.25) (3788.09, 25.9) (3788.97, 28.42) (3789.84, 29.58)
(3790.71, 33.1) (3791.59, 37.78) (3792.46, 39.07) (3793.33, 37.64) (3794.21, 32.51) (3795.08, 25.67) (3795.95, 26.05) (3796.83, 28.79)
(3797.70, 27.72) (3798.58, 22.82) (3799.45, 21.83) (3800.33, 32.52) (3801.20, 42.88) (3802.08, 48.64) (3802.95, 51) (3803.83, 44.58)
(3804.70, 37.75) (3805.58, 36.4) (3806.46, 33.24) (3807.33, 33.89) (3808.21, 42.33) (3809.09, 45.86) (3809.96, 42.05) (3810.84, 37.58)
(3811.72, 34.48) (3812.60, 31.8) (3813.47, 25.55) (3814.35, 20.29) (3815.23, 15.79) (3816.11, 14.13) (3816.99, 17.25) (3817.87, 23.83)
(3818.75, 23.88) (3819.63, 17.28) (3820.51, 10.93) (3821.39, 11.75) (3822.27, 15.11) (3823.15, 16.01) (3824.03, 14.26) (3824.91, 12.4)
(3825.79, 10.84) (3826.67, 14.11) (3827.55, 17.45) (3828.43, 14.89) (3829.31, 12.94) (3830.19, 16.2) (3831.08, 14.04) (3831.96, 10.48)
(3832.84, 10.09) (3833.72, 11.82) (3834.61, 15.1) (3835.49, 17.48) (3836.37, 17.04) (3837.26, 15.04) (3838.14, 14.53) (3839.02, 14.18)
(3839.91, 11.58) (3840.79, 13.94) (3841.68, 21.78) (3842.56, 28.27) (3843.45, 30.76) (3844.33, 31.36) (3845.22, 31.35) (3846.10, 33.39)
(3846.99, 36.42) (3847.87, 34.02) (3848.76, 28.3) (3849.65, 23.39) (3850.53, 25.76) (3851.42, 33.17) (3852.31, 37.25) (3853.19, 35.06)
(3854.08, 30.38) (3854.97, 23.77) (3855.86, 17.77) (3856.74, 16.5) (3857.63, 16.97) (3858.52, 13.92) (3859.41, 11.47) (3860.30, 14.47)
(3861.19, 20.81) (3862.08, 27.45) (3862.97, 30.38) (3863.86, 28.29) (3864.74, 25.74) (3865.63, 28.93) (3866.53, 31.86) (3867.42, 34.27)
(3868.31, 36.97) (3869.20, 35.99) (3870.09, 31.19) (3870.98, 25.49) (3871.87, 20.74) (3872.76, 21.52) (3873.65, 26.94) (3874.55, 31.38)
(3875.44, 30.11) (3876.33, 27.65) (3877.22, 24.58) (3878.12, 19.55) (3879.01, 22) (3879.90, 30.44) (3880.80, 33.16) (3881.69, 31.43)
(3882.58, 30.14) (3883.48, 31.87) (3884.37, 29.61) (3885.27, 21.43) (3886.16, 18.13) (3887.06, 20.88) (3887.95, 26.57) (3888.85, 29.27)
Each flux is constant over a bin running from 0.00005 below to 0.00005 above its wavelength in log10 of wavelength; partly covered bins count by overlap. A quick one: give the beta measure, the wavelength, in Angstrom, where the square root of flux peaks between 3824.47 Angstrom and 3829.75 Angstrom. 3827.55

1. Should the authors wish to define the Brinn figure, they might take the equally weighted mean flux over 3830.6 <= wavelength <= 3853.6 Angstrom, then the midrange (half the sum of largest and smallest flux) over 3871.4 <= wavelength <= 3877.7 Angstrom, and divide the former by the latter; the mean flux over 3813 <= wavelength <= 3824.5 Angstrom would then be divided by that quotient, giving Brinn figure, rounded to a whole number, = 20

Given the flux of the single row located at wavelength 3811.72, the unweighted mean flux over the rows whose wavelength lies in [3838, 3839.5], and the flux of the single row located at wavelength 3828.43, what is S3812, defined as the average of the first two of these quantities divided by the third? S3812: 1.6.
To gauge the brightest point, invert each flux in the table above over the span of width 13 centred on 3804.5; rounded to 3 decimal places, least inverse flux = 0.020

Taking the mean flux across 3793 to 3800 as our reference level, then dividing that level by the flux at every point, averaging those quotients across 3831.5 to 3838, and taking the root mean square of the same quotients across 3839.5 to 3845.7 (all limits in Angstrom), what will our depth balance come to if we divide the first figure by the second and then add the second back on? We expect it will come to 2.9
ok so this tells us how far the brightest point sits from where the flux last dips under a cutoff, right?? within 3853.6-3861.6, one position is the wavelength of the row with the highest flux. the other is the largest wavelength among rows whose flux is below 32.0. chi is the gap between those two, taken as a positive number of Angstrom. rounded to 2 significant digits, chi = 7.1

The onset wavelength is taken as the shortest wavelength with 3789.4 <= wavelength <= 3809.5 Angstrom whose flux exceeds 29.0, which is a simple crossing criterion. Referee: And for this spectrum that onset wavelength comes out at 3789.84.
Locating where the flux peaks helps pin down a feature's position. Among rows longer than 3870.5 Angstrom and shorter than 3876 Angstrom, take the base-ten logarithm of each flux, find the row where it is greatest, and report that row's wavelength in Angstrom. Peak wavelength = 3874.55 Angstrom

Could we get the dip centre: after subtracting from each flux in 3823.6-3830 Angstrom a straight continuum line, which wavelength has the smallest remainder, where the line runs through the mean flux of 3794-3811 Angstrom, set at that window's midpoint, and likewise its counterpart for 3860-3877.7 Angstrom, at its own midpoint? 3825.79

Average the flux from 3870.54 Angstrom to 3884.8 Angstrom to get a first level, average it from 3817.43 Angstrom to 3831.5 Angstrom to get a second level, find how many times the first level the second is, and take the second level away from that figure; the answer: -15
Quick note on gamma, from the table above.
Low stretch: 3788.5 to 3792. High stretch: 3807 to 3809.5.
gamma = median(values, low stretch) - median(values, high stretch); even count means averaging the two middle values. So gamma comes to -11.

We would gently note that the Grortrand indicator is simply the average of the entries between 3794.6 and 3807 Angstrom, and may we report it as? 34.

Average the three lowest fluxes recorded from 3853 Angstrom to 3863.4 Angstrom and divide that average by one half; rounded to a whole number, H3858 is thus 27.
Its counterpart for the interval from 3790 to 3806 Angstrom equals 47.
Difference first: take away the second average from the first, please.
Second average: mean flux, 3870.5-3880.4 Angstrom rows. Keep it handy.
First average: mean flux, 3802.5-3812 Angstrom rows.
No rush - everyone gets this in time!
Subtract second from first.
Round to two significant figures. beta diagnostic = 14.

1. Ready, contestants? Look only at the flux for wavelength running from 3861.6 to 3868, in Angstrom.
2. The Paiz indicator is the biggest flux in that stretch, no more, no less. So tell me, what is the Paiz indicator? 34.27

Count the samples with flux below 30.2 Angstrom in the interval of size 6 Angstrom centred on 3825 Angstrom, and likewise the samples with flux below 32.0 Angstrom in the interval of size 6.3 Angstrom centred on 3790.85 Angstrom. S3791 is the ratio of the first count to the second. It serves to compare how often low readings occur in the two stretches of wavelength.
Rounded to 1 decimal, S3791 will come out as 2.3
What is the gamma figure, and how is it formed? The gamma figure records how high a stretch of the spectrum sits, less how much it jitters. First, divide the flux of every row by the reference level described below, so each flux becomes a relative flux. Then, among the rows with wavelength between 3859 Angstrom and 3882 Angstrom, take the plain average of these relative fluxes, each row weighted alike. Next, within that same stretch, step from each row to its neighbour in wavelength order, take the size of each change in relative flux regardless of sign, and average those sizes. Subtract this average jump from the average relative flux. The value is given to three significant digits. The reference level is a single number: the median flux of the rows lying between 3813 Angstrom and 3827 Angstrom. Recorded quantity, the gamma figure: 1.52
